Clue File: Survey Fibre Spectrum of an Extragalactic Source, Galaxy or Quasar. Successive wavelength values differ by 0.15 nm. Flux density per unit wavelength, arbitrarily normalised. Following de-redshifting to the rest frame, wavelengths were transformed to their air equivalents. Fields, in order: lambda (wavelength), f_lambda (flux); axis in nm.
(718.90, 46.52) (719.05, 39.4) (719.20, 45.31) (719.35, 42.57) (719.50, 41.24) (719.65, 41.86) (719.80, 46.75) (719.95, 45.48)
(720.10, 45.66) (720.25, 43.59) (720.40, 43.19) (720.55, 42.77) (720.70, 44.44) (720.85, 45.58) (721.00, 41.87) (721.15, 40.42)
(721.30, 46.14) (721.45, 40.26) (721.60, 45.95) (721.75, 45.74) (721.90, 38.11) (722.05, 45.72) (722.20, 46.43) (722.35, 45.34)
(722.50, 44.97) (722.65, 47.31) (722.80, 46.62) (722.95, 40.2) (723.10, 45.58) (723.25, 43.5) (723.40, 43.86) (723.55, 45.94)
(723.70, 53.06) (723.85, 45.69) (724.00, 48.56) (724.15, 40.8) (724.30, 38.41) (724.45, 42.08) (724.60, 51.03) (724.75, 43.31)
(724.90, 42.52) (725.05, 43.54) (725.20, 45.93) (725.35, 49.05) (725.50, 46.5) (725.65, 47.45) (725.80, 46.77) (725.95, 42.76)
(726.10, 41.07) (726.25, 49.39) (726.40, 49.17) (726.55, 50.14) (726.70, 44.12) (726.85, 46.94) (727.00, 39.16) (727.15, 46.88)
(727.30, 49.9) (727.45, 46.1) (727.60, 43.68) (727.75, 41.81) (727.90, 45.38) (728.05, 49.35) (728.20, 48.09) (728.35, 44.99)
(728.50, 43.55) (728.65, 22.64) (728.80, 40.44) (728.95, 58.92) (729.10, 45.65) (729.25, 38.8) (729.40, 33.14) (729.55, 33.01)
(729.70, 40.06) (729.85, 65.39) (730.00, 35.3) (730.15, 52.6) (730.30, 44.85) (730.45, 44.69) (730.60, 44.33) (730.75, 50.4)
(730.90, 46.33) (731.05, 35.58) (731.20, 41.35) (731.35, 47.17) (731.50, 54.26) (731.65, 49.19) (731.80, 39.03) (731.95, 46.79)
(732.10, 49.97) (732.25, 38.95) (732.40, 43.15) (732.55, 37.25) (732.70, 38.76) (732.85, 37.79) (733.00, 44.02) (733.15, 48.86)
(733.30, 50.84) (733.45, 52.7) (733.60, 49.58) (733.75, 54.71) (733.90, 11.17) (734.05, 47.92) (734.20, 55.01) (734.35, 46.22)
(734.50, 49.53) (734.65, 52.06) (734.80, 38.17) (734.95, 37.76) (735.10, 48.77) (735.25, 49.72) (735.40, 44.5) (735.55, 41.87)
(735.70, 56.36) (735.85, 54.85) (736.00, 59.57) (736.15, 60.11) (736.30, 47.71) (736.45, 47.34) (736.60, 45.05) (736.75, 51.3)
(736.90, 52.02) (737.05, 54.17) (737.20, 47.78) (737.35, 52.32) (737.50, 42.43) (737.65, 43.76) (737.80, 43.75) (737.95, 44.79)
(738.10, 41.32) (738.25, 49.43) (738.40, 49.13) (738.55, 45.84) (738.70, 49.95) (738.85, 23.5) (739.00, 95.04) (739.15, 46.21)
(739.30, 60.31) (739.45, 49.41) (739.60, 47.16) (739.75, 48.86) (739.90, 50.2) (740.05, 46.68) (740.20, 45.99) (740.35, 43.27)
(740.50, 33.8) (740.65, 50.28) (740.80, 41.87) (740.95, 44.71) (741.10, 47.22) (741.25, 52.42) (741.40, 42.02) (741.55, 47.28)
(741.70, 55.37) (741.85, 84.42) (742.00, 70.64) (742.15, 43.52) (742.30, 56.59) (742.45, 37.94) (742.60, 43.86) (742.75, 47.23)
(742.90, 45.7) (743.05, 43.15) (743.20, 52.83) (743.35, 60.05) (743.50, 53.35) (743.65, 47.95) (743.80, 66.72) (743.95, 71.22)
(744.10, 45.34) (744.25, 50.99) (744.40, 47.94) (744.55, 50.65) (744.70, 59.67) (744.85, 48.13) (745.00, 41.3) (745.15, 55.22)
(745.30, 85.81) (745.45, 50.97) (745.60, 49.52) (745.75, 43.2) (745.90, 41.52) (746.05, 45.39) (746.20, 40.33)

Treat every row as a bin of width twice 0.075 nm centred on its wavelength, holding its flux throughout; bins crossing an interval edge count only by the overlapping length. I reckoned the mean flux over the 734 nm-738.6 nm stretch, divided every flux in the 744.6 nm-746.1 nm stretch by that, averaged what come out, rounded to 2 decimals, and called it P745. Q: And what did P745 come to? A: 1.08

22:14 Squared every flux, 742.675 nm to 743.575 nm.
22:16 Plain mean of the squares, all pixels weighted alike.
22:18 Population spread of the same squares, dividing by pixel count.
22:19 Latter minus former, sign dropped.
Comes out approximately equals 1987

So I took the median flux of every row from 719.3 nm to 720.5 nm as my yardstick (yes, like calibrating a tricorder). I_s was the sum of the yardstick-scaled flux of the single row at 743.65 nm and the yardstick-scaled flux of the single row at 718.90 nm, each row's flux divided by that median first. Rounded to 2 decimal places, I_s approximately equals 2.18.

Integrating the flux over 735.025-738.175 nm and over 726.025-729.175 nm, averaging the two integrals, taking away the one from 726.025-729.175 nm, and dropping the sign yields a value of 6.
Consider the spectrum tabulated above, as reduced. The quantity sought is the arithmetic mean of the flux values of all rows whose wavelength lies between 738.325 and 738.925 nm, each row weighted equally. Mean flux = 42.1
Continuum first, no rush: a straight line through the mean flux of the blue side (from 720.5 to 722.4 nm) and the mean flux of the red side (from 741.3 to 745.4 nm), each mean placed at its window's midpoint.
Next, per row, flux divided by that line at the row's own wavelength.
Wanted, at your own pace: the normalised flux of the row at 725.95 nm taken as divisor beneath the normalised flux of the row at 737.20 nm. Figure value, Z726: 1.0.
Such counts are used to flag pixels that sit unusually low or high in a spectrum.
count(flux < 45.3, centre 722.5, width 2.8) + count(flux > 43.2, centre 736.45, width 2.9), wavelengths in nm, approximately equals 24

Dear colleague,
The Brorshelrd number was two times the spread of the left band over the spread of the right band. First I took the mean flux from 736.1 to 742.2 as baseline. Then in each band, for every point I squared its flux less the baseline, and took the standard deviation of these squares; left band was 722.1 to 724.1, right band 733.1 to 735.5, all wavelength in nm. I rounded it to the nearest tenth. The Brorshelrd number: 0.1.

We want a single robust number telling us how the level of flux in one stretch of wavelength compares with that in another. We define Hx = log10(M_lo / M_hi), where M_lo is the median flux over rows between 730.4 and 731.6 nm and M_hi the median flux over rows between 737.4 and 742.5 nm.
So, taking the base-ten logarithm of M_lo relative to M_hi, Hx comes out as -0.013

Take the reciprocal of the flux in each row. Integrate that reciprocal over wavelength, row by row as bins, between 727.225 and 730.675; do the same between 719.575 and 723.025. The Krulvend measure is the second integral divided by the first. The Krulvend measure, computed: 0.96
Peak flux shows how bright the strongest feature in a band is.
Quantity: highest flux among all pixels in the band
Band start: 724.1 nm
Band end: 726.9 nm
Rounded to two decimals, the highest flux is 51.03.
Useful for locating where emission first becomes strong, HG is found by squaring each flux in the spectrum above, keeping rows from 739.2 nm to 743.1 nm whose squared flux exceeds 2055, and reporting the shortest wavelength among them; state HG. 739.30 nm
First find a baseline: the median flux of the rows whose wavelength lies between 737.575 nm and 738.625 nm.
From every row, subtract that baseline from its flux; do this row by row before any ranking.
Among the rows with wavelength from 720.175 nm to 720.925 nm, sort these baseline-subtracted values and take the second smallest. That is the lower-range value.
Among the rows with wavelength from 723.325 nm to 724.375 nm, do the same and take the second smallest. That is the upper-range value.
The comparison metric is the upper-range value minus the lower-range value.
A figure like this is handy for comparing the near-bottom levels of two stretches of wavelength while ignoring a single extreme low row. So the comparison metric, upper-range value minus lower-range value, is -2.4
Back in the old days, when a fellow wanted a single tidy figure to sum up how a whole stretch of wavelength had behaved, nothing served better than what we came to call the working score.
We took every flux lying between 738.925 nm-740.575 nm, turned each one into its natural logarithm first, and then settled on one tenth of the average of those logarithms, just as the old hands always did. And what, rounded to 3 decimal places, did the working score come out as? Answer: 0.391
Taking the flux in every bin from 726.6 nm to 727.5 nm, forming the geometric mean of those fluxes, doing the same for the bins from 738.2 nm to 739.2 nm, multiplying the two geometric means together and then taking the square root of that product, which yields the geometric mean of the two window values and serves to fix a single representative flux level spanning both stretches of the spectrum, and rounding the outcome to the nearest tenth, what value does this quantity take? 46.6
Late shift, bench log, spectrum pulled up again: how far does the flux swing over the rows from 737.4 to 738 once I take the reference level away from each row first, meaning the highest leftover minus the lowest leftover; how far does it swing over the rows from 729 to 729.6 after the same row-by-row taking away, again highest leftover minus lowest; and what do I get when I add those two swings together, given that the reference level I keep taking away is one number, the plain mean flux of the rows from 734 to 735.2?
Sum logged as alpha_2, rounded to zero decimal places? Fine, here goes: 15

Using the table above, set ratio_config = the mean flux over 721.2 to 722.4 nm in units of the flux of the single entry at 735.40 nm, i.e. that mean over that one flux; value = 0.99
